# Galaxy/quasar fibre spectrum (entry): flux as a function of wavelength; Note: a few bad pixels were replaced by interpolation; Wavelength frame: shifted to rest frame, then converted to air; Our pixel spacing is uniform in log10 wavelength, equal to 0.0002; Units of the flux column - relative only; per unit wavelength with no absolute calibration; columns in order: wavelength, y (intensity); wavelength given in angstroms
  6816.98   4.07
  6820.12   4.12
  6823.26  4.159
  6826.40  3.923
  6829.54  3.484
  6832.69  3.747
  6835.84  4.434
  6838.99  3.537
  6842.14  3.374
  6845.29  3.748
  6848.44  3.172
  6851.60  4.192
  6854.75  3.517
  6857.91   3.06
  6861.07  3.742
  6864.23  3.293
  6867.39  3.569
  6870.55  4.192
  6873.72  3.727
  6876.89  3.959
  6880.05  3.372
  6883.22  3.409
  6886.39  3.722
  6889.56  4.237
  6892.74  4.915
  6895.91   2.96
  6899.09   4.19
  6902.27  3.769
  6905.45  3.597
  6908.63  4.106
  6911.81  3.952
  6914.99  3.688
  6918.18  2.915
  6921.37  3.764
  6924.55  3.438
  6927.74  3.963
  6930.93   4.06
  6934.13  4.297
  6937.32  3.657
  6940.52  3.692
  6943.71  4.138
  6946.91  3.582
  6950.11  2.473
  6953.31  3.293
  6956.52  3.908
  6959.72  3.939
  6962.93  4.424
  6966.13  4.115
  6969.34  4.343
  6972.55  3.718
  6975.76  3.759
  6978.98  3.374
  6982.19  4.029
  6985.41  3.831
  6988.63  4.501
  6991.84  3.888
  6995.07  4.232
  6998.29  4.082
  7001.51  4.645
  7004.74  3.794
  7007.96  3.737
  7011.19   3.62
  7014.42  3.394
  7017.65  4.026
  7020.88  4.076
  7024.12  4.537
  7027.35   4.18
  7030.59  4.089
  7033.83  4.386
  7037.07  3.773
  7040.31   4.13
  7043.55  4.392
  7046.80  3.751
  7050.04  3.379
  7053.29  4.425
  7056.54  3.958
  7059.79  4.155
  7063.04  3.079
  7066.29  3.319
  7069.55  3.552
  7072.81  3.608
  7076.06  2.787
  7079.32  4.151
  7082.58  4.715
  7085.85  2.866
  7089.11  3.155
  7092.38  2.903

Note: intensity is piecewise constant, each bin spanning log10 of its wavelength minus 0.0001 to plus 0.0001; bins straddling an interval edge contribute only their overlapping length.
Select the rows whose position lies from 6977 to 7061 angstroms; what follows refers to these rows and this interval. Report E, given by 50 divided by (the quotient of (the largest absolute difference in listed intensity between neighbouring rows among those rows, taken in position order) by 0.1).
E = 4.8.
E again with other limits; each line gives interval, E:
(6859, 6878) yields 8.0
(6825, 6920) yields 2.6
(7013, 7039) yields 7.9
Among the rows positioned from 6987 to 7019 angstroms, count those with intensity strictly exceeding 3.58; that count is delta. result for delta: 9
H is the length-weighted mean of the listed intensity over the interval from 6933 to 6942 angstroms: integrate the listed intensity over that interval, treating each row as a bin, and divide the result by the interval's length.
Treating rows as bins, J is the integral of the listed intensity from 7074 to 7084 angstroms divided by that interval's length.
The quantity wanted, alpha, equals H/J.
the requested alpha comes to 1.00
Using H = 3.9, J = 3.86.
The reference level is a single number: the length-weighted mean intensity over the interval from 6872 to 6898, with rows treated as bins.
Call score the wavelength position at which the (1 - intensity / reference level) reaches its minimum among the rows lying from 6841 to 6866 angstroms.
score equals 6851.60 angstroms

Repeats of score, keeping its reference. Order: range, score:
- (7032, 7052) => 7043.55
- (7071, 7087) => 7082.58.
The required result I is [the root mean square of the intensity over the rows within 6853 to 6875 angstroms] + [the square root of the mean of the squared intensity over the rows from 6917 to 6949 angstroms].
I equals 7.37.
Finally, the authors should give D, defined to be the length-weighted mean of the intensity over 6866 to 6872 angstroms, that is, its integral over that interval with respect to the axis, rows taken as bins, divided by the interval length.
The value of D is 3.9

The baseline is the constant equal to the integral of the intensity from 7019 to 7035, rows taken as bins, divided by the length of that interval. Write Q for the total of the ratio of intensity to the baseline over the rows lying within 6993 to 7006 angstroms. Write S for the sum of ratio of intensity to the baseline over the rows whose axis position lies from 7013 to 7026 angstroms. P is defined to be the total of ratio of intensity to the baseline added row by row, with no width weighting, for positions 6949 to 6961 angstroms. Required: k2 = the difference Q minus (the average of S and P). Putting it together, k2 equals 0.45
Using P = 3.2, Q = 3.95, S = 3.78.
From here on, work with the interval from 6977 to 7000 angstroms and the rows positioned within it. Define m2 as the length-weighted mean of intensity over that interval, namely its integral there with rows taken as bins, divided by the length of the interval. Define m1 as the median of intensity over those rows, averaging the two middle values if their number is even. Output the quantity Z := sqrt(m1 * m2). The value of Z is 4.01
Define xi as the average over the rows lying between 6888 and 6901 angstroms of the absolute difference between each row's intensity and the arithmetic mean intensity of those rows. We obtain 0.558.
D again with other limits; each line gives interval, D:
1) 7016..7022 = 4.0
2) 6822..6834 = 3.8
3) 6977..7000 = 4.0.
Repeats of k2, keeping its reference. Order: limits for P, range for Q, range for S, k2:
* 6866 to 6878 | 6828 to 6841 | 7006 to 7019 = 0.02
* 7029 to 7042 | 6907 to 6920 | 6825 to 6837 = -0.31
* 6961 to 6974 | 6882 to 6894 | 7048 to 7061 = 0.01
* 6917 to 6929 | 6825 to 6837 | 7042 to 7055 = 0.14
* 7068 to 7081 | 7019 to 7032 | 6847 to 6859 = 0.67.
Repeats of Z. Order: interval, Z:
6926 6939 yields 4.00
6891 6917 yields 3.87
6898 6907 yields 3.80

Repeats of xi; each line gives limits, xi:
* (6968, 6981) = 0.272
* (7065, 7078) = 0.265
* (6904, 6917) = 0.193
